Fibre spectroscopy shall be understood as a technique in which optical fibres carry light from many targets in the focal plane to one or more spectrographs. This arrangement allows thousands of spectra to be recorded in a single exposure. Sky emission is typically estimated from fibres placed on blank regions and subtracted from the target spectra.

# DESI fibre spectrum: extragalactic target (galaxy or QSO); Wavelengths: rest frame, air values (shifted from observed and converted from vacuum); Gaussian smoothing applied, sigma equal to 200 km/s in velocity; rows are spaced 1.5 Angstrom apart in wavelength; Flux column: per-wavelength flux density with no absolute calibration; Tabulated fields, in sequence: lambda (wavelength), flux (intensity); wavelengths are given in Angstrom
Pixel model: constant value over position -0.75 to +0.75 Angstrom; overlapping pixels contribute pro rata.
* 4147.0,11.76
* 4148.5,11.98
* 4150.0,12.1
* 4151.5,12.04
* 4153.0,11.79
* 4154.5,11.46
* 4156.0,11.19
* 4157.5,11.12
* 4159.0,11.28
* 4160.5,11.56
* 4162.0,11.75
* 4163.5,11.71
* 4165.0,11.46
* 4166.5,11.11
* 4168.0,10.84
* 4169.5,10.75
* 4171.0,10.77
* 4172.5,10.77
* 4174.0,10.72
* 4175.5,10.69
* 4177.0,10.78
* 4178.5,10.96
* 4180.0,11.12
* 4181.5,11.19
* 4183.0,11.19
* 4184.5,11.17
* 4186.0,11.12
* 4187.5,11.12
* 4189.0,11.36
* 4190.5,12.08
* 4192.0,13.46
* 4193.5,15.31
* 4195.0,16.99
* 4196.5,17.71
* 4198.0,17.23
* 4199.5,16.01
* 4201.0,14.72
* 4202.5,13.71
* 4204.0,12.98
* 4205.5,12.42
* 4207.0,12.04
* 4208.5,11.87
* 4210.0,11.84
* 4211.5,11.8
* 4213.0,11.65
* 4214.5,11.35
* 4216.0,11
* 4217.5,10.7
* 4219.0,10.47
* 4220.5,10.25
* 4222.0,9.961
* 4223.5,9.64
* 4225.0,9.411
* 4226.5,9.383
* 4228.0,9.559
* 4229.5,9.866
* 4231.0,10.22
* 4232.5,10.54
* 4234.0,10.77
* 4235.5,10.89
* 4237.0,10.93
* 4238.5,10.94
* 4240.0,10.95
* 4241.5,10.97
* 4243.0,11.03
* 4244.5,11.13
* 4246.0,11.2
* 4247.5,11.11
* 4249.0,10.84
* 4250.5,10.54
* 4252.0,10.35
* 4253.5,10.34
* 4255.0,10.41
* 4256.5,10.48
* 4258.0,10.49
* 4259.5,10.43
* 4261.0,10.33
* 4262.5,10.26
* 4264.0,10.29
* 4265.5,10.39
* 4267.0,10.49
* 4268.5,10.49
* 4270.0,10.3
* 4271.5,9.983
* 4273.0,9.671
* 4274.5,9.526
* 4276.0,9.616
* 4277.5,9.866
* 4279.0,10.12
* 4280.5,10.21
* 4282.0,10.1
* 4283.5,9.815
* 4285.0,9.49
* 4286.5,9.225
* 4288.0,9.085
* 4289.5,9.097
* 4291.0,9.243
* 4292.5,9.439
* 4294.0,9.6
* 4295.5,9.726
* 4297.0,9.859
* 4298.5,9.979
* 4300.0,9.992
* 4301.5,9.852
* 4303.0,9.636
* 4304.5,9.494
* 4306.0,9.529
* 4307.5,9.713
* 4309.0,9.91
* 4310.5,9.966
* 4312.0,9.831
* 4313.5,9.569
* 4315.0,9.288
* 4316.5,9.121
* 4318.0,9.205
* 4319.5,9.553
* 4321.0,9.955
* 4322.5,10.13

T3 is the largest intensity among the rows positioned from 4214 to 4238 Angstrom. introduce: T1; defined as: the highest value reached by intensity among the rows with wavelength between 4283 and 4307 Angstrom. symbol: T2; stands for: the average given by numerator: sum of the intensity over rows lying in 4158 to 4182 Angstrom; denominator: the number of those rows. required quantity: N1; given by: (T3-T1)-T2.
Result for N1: -10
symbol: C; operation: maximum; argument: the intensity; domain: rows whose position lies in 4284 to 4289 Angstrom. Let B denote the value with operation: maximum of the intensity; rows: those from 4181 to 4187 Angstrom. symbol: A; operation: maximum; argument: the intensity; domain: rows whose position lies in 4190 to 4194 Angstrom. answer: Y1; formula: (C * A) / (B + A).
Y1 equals 5.48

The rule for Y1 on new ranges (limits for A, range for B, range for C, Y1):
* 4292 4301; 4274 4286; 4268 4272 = 5.19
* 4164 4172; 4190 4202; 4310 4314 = 3.92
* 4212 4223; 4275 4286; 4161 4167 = 6.26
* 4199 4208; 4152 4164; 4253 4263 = 6.04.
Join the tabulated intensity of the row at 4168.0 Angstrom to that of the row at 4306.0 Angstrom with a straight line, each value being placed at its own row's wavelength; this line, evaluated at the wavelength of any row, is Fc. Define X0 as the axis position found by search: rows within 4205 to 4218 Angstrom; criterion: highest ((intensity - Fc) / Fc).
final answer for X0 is 4205.5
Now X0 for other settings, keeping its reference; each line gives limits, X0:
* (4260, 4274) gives 4268.5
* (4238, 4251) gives 4246.0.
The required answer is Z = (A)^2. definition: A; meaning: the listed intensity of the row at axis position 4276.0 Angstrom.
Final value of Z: 92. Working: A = 9.616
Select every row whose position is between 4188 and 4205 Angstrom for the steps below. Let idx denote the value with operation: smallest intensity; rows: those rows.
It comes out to 11.36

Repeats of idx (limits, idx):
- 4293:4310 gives 9.494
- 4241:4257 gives 10.34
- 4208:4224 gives 9.64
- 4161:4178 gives 10.69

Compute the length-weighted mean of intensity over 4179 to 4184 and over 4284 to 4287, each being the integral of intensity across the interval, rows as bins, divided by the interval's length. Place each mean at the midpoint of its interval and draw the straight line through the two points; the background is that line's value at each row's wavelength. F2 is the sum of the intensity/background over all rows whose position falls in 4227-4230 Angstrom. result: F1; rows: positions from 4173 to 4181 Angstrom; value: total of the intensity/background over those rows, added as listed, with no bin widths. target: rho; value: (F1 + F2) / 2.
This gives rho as 3.4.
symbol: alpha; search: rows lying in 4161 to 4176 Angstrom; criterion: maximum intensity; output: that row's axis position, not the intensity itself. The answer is 4162.0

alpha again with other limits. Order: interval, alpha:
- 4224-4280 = 4246.0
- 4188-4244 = 4196.5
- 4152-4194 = 4193.5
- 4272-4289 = 4280.5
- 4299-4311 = 4300.0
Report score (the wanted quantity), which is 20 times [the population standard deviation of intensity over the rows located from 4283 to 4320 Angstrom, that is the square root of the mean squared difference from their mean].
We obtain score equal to 6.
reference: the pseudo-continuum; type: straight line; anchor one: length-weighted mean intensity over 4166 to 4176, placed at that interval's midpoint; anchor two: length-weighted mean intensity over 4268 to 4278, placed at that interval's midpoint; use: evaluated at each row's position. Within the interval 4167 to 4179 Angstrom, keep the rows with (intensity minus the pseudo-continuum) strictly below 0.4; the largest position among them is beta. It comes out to 4178.5 Angstrom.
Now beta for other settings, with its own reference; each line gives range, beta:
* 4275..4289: 4288.0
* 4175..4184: 4180.0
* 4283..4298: 4297.0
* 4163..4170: 4169.5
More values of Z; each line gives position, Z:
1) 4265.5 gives 108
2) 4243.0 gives 122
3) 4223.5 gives 93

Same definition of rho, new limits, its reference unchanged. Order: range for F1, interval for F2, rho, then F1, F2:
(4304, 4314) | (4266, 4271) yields 5.4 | 7.5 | 3.2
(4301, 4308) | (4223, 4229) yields 4.5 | 5.3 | 3.6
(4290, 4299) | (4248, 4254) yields 5.2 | 6.3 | 4.2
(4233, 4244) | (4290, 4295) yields 5.3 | 7.5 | 3.0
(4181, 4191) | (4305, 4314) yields 6.8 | 7.2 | 6.5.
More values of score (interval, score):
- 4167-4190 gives 4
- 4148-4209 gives 37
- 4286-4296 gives 5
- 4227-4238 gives 10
